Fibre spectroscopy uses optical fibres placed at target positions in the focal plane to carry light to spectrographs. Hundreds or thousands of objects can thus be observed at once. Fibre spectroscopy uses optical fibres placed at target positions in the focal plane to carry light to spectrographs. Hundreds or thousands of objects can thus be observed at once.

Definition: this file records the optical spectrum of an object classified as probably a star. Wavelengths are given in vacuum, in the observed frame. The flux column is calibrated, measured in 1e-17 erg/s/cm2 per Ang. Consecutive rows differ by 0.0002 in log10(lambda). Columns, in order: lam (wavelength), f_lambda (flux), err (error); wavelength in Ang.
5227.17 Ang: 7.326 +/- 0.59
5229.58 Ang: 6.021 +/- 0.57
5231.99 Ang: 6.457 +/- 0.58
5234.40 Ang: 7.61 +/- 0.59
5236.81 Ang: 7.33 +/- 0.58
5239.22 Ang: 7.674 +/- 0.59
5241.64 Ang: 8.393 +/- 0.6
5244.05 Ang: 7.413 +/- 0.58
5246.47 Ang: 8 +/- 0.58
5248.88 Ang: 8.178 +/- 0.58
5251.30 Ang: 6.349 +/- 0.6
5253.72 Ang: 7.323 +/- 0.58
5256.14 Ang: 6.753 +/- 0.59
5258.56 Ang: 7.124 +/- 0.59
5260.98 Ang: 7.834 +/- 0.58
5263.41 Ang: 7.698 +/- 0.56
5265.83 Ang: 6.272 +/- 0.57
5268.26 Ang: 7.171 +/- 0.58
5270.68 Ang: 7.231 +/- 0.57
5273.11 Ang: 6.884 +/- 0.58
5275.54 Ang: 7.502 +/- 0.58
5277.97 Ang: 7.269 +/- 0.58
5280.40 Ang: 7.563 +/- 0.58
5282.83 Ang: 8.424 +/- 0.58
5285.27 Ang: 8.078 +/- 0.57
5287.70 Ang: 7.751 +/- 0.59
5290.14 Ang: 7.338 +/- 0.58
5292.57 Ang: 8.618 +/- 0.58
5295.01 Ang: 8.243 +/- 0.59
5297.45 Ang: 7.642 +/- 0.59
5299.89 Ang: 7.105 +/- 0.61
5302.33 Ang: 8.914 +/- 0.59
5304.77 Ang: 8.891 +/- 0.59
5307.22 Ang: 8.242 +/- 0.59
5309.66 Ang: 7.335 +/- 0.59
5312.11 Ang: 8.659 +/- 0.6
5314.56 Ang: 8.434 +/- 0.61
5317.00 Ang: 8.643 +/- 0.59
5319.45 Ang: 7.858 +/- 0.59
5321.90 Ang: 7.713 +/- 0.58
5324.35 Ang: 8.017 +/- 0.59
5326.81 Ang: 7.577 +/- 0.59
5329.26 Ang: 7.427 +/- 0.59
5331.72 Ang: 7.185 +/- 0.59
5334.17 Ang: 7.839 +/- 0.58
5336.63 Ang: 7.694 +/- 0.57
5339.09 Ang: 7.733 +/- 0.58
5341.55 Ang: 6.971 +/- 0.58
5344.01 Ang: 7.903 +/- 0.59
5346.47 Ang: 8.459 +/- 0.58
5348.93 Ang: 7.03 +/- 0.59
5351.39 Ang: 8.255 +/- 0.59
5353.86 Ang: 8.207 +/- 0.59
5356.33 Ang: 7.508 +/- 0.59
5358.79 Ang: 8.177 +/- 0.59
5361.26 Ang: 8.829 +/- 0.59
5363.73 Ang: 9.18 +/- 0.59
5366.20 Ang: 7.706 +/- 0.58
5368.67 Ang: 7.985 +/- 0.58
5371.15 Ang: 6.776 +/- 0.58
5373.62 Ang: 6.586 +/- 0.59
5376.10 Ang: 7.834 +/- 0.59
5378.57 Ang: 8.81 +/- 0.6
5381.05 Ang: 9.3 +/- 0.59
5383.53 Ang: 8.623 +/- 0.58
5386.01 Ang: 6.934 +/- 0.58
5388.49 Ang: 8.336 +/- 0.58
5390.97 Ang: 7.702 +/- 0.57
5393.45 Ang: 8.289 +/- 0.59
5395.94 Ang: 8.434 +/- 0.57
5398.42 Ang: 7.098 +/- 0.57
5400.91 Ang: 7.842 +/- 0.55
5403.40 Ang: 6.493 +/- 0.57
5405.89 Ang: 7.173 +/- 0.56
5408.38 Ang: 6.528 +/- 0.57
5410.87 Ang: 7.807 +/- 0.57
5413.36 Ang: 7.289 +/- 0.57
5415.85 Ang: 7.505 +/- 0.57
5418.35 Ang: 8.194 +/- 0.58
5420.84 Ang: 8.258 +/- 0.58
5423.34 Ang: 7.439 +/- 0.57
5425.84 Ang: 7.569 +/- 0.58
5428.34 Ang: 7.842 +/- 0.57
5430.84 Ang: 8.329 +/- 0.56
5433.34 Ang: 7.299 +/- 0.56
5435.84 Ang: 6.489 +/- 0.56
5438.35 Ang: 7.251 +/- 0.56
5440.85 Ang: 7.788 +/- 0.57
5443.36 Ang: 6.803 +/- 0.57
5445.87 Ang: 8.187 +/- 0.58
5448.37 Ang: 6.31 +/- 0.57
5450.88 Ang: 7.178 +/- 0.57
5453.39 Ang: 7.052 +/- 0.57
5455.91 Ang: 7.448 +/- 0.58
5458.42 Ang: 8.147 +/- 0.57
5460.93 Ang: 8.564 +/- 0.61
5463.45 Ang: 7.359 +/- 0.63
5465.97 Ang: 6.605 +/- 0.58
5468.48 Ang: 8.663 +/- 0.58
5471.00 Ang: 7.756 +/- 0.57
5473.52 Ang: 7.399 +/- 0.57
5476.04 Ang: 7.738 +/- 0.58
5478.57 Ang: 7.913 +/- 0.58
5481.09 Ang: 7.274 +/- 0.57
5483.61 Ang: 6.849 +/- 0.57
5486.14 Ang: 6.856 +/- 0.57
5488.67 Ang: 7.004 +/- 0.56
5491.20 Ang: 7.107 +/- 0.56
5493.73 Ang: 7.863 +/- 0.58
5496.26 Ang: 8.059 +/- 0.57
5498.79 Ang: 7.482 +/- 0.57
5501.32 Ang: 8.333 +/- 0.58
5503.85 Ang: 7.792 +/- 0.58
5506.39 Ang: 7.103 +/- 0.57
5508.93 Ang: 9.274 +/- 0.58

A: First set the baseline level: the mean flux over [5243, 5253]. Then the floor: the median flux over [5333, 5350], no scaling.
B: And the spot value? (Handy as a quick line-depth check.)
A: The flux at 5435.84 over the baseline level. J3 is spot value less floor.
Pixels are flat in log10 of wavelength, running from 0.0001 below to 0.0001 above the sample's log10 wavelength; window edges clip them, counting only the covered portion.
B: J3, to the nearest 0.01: -6.87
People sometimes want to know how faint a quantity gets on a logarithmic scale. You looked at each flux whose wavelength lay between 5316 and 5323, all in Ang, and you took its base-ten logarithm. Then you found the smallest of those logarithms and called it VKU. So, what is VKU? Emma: 0.887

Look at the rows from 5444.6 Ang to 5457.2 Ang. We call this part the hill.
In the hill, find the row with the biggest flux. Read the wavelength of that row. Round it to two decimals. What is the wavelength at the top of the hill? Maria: 5445.87 Ang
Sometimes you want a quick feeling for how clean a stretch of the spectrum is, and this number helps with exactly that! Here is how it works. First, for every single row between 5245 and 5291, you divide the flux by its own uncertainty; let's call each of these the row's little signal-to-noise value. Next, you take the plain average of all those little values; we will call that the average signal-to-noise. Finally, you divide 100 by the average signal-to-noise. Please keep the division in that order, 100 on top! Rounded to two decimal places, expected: 7.83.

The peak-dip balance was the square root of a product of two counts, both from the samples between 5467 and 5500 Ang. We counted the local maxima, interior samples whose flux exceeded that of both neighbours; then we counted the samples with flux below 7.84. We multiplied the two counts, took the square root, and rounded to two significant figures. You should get 4.2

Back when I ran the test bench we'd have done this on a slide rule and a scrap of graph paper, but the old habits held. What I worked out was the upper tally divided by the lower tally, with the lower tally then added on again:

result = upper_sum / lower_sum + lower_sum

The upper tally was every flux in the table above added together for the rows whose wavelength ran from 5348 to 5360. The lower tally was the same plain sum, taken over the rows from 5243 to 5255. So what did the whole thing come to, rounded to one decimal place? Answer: 38.3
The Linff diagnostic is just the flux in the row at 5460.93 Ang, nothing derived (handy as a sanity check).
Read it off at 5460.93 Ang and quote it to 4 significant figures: 8.564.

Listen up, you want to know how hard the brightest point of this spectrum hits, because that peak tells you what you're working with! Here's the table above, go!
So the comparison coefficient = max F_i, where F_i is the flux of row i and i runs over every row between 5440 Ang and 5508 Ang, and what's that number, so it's 8.663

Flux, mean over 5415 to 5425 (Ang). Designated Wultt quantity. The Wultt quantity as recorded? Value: 7.8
